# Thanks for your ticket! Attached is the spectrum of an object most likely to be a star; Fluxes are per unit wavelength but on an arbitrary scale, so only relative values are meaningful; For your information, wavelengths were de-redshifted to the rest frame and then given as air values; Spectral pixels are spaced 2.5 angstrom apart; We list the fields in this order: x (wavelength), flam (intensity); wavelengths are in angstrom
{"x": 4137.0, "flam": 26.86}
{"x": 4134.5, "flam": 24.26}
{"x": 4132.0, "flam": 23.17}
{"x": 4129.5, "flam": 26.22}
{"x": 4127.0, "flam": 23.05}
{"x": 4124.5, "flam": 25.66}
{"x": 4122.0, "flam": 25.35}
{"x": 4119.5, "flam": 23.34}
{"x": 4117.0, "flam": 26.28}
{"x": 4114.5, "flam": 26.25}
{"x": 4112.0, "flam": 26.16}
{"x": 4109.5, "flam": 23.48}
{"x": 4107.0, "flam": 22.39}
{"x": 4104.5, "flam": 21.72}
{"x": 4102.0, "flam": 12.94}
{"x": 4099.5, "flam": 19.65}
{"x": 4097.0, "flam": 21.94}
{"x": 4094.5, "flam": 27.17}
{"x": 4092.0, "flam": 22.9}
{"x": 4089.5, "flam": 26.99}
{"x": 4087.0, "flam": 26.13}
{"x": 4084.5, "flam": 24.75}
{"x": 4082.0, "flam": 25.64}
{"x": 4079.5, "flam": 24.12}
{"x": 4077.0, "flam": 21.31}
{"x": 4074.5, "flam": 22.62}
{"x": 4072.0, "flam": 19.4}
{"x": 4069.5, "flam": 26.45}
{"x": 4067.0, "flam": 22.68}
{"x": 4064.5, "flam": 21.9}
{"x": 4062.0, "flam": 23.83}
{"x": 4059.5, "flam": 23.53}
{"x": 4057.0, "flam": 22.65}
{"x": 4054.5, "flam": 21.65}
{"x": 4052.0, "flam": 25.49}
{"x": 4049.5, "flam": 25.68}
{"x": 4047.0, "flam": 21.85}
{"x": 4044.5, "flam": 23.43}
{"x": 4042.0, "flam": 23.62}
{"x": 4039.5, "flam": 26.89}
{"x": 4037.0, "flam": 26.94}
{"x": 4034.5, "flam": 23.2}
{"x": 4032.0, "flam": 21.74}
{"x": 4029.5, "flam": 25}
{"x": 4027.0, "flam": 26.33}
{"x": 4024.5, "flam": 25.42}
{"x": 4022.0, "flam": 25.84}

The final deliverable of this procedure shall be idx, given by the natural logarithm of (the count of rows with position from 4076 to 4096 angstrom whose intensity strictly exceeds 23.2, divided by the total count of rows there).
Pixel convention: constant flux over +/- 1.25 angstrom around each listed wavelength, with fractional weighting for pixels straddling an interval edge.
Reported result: -0.3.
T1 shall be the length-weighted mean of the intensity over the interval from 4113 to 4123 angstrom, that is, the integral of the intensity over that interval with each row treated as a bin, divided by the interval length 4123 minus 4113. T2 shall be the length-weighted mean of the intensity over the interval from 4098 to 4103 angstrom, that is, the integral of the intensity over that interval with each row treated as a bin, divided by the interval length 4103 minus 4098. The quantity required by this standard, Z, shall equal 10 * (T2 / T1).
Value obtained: 6.6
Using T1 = 25.3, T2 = 16.7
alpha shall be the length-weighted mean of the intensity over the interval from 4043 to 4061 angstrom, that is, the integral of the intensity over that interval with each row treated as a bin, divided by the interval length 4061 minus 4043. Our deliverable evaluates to 23.5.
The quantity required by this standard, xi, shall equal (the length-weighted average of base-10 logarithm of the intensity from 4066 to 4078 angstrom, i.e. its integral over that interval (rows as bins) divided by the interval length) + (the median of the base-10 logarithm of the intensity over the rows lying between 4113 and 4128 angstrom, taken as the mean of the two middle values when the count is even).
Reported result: 2.76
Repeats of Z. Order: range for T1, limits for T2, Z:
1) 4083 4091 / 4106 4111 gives 8.9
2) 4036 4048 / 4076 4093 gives 10.0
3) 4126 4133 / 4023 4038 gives 10.2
